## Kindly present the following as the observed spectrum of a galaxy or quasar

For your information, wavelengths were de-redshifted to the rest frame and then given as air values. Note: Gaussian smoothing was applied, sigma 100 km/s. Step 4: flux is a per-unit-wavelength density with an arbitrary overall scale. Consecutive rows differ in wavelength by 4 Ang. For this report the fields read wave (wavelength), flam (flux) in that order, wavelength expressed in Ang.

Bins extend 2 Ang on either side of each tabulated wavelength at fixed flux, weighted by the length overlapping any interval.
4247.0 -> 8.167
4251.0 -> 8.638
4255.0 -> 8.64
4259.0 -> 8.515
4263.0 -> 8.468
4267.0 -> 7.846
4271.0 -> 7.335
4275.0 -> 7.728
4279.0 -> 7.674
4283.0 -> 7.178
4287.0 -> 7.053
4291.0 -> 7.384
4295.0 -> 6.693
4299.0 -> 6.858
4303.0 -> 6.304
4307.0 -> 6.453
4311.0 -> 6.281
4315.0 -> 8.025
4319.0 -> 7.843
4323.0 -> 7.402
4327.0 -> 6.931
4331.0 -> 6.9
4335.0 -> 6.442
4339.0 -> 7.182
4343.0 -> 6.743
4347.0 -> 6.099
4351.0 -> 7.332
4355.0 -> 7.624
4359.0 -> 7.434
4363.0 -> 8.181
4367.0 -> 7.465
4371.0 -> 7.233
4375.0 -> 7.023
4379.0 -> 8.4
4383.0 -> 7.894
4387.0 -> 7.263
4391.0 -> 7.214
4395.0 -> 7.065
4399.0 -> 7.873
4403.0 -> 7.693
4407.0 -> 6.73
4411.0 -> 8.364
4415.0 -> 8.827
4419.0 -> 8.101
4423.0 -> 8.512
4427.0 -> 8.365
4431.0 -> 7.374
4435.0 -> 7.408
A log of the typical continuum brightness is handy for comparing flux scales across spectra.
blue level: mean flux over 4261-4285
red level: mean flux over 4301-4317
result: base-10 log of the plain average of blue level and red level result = 0.859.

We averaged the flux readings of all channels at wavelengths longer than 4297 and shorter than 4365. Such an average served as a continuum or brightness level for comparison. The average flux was 7.06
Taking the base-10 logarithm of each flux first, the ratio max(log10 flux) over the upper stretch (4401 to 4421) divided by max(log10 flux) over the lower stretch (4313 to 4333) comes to 1.046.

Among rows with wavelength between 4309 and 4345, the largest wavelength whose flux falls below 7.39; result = 4343.0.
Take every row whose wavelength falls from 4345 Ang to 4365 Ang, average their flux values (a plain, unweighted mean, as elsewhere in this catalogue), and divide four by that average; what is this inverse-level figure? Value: 0.545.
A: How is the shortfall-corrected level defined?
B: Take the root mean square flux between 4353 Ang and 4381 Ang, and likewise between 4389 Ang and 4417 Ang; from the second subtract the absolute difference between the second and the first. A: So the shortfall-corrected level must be 7.64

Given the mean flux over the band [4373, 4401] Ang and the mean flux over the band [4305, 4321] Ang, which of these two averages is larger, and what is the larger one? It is 7.53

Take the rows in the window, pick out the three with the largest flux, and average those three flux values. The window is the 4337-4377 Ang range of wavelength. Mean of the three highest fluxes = 7.8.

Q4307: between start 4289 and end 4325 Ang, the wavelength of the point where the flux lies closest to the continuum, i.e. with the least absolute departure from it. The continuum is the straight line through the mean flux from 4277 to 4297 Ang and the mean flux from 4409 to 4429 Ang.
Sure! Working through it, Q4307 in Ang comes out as 4323.0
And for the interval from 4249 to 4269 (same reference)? 4267.0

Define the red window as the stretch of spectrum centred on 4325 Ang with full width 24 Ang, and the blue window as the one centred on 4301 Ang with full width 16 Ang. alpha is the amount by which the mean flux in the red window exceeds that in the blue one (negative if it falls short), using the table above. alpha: 0.68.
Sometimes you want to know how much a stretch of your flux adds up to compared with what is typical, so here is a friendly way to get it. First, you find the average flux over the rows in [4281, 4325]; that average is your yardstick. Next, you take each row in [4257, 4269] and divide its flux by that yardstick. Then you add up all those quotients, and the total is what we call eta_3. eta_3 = 3.5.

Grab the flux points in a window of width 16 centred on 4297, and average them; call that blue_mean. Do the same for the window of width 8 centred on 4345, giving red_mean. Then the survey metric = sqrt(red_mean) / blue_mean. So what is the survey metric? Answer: 0.372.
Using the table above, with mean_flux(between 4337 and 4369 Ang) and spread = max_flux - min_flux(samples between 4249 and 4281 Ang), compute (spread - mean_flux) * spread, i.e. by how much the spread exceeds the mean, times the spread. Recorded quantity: -7.77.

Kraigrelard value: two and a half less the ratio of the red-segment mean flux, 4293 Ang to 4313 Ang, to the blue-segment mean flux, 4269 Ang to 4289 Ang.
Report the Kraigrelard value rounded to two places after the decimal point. 1.62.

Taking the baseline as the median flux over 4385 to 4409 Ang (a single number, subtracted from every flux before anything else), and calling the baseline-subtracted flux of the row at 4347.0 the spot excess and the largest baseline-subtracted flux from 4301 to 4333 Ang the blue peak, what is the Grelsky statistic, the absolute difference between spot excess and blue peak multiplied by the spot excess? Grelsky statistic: -2.2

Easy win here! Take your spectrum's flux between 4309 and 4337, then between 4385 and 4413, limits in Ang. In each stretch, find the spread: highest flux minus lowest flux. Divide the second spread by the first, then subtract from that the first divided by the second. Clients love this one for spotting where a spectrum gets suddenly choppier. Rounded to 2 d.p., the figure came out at -0.13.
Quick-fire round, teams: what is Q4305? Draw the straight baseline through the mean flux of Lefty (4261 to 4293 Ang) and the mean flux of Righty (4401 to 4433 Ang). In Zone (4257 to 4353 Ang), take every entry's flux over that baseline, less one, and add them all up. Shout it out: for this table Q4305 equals -1.5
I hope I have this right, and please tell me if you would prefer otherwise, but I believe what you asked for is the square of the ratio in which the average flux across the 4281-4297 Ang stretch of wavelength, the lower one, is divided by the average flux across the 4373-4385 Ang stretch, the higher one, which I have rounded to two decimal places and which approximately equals 0.83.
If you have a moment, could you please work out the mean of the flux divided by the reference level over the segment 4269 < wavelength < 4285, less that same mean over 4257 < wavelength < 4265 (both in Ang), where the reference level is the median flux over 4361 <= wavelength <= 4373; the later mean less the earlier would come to -0.136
